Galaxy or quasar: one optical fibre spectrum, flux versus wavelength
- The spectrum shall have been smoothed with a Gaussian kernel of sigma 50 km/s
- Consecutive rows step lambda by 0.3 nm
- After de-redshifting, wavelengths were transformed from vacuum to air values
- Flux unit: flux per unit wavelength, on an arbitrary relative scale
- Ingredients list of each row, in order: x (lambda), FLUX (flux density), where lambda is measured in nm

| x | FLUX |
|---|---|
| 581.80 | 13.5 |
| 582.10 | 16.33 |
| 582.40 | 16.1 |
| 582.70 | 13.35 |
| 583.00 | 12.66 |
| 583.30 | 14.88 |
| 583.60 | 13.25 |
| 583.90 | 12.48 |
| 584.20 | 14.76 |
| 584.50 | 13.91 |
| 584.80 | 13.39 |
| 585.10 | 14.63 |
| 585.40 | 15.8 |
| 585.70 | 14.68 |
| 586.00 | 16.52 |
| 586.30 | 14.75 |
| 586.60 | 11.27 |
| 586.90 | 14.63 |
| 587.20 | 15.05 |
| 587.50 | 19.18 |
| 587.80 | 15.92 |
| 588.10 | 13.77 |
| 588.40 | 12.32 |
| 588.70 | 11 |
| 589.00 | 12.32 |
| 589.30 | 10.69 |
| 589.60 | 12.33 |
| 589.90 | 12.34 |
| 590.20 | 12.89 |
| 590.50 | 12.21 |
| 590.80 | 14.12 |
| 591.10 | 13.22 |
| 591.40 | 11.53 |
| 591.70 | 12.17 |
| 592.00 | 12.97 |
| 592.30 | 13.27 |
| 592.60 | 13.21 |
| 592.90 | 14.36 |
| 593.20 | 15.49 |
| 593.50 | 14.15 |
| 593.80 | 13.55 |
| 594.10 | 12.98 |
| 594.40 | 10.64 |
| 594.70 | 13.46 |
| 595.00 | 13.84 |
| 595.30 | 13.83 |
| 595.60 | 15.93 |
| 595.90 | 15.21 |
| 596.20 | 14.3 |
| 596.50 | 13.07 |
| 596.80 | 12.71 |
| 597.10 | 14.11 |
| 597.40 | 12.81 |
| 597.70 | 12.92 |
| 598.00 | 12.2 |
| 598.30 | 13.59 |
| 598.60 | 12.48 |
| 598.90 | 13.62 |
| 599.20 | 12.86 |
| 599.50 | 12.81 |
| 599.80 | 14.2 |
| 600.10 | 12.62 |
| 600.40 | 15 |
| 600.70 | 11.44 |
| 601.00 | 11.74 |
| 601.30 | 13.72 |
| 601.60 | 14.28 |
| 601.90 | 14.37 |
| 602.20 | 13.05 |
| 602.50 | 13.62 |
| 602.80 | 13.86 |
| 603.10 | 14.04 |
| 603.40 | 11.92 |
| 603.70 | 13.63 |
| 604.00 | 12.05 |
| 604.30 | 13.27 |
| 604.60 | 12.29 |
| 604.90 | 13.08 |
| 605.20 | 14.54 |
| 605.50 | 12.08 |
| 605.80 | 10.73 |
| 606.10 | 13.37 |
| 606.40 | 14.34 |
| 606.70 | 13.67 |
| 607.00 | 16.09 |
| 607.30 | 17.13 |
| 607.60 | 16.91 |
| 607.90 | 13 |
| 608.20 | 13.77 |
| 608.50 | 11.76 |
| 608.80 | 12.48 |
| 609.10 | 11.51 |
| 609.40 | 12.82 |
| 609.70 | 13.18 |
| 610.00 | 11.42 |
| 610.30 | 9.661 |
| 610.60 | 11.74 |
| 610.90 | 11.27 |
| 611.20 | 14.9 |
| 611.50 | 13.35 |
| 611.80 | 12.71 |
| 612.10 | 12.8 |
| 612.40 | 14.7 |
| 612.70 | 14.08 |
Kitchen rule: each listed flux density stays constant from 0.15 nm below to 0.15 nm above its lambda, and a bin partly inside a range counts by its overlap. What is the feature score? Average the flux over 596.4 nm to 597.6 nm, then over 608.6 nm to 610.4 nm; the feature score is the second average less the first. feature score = -1.3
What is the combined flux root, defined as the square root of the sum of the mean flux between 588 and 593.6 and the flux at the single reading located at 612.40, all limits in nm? 5.25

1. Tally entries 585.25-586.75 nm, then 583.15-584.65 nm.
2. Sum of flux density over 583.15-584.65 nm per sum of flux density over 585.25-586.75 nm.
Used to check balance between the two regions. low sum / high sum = 0.95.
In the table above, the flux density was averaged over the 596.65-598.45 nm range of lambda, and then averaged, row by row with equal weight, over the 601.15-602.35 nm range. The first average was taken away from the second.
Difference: 0.8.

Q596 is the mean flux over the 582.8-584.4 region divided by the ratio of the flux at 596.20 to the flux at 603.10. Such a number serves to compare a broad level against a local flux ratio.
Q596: 13.4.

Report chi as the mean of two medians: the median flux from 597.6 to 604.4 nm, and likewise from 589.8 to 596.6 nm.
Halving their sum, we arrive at 13.3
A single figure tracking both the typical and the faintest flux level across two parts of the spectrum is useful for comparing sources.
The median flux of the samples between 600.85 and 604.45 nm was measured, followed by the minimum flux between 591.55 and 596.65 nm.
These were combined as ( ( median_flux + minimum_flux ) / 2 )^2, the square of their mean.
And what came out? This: 147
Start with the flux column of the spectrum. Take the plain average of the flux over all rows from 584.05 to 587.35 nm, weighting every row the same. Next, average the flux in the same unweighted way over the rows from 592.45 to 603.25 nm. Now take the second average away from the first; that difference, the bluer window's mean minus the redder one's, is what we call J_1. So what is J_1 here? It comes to 1.0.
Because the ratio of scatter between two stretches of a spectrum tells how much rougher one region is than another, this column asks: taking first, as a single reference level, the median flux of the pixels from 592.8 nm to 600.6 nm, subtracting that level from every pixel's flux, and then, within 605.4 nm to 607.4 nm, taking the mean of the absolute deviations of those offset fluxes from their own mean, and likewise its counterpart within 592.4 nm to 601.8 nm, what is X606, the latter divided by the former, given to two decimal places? 0.54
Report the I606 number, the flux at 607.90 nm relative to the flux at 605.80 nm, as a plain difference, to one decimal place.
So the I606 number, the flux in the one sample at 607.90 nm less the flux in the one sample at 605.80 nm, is 2.3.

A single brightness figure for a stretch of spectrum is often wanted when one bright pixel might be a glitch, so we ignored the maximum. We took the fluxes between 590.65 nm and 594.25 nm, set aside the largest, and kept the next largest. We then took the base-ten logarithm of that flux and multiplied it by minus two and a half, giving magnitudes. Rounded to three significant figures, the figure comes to -2.89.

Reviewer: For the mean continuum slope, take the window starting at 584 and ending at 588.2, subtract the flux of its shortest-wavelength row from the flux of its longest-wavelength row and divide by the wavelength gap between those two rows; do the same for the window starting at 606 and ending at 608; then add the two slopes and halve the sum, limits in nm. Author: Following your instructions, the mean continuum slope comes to -0.23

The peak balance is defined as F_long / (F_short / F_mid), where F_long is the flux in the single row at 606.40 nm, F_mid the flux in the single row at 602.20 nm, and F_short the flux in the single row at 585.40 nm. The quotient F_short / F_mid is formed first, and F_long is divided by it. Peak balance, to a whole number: 12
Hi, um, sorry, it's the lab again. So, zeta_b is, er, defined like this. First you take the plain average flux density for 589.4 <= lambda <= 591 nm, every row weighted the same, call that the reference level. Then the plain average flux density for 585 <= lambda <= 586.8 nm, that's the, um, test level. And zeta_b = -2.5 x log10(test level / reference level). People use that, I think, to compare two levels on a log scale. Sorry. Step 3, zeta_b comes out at -0.15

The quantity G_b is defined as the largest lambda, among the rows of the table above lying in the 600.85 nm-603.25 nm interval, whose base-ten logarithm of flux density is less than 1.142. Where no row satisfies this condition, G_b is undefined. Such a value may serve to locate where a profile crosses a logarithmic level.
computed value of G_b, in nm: 602.80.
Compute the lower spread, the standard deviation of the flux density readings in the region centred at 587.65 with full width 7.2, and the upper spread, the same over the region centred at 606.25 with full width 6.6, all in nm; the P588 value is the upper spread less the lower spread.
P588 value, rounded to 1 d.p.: -0.3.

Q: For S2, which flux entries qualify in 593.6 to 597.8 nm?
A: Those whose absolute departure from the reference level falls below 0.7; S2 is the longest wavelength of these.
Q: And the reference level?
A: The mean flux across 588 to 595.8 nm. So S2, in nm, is 597.70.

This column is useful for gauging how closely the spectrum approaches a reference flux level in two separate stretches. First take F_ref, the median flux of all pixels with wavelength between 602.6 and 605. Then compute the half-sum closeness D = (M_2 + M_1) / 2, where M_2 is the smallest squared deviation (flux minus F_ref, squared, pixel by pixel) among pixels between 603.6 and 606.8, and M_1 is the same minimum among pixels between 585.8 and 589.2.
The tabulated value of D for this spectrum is 0.182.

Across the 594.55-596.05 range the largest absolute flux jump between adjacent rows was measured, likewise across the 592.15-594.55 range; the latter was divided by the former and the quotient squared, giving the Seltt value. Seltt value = 1.2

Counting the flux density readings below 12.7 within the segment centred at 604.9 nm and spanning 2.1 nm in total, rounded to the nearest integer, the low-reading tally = 4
